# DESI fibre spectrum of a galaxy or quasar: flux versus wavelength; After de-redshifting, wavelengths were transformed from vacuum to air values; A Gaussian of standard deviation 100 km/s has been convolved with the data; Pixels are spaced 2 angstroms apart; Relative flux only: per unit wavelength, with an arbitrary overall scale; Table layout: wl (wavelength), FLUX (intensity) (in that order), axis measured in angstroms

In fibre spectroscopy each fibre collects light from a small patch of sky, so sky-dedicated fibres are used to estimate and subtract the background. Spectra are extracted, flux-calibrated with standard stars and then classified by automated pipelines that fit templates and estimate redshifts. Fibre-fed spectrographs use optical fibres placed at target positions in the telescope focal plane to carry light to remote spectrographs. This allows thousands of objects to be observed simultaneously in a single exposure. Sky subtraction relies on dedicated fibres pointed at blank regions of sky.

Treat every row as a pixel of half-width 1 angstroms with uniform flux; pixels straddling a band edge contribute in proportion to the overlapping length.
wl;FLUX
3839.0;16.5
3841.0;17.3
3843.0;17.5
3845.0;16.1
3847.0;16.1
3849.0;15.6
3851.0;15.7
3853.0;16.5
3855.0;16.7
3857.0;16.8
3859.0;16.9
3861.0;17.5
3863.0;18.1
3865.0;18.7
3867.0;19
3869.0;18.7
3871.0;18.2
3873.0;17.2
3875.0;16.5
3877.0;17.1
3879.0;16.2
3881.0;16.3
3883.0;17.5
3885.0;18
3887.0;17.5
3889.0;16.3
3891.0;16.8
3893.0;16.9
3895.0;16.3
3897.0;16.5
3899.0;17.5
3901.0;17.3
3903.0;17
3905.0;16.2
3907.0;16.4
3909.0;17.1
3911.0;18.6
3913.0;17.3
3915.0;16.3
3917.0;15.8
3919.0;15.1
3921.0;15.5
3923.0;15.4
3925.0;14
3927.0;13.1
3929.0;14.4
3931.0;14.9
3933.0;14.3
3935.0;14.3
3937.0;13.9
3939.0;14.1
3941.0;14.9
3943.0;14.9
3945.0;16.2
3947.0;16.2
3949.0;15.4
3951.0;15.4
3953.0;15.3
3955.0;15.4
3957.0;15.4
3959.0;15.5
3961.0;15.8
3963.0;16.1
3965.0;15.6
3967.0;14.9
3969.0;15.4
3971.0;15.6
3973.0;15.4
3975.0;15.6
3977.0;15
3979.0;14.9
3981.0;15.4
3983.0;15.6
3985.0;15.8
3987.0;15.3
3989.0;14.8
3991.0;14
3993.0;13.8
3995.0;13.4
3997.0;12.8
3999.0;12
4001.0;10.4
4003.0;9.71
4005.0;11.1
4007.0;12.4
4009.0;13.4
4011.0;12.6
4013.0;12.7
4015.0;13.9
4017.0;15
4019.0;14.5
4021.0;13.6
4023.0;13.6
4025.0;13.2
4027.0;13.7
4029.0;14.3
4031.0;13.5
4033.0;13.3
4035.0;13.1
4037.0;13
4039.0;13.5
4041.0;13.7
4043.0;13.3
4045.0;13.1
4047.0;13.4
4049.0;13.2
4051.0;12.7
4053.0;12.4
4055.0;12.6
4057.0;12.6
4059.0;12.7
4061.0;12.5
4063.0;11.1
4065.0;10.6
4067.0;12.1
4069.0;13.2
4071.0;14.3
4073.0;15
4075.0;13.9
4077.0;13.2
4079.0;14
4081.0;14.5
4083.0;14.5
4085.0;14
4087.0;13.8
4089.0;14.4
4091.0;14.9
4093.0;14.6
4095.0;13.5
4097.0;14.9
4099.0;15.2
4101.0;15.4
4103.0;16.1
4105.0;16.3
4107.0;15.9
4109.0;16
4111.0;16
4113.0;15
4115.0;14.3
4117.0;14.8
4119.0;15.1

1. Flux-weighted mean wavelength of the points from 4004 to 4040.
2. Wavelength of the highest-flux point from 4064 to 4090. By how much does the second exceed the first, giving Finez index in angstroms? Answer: 50.8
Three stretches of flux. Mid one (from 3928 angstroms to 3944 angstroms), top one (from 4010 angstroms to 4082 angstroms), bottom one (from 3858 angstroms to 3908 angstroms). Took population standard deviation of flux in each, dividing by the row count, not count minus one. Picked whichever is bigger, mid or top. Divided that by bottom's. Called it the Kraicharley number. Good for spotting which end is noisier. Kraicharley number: 1.11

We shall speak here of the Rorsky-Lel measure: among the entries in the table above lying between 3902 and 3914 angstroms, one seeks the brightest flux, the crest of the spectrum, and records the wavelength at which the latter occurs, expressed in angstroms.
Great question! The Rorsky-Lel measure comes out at 3911.0 angstroms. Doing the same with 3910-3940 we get 3911.0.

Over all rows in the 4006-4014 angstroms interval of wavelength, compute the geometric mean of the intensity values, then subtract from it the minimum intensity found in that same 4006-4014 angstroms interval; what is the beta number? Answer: 0.37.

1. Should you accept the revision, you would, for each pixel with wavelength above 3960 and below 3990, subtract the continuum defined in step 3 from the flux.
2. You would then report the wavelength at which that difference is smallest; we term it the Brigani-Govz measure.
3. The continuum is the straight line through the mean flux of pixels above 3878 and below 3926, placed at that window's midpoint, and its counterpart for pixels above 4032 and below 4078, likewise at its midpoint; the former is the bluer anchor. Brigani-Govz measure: 3967.0 angstroms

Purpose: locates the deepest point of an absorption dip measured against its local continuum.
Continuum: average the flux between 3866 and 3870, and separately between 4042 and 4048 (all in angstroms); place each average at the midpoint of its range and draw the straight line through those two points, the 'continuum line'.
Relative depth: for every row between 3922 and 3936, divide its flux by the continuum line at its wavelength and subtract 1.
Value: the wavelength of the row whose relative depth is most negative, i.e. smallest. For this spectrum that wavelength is 3927.0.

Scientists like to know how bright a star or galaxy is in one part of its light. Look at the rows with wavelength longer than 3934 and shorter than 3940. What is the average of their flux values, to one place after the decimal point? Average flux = 14.1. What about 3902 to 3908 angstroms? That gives 16.5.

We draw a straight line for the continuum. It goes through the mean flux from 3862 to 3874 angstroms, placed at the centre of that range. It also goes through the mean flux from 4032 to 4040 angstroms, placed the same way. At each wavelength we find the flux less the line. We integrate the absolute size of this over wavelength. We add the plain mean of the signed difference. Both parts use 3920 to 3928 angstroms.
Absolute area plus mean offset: 15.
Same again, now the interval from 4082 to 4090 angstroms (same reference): 22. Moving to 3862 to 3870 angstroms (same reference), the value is 4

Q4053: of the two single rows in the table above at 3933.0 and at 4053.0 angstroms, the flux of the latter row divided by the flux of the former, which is 0.87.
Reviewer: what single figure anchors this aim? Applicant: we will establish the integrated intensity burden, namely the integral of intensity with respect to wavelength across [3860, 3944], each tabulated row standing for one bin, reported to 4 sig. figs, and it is 1375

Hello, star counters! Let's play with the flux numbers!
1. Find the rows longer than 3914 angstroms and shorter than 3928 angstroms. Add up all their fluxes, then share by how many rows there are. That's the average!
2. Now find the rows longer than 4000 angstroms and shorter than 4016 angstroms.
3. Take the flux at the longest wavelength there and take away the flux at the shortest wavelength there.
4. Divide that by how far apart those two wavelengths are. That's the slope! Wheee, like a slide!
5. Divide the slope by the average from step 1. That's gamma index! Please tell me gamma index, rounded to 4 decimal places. 0.0166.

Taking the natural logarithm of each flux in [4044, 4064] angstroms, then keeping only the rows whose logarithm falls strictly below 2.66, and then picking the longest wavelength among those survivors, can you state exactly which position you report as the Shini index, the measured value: 4063.0 angstroms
